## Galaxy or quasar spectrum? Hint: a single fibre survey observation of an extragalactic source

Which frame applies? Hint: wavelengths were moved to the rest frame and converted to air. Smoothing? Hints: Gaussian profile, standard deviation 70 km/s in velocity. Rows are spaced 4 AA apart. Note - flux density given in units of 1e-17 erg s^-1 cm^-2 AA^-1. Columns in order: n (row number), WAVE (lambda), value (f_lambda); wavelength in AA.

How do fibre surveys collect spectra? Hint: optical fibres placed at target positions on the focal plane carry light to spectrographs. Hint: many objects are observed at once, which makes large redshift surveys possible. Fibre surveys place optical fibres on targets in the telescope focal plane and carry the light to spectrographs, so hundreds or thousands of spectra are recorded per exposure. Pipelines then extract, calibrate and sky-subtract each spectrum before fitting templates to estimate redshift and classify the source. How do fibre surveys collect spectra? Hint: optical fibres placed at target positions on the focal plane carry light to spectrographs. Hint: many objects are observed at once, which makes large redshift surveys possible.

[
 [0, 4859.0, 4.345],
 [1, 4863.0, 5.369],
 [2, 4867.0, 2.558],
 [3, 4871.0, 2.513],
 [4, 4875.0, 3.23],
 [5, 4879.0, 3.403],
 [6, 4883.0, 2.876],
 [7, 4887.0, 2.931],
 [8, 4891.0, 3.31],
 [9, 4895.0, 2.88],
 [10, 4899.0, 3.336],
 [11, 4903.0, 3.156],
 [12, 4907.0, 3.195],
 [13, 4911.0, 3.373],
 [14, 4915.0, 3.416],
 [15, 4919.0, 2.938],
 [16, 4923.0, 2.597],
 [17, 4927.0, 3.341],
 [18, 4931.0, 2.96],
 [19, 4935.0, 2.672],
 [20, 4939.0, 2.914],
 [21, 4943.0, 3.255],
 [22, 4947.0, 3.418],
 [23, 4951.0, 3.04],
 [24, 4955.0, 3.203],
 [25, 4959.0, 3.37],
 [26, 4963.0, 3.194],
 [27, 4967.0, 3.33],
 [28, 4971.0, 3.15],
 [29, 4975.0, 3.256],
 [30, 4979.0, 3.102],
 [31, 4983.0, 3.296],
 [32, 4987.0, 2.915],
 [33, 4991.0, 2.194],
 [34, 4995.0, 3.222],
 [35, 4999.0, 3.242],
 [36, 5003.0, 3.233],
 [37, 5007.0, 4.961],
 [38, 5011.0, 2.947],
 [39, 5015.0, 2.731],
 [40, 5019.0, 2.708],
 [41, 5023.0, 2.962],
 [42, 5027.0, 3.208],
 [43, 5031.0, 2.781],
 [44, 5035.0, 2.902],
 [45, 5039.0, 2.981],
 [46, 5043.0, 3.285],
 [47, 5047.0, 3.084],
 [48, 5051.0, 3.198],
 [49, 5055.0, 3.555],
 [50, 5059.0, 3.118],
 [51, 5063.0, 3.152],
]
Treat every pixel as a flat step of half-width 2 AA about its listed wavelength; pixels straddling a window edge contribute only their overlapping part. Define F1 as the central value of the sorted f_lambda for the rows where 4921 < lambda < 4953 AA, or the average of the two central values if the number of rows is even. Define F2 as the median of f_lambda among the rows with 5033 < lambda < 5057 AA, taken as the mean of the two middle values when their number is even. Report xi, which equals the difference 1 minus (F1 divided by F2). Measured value 0.045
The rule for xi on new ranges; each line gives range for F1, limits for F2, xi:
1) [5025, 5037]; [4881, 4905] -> 0.046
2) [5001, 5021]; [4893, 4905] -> 0.066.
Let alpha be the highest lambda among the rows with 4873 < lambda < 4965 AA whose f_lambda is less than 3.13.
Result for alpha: 4951.0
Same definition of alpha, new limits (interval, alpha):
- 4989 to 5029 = 5023.0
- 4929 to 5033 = 5031.0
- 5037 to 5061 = 5059.0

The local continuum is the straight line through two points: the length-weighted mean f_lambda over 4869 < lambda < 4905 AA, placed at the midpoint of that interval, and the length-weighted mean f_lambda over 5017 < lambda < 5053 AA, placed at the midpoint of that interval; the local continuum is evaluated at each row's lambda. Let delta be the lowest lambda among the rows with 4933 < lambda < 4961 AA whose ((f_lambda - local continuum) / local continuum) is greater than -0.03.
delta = 4943.0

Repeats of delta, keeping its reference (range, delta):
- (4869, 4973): 4875.0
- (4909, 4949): 4911.0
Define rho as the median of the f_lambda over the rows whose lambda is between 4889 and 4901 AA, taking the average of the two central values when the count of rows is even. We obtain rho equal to 3.31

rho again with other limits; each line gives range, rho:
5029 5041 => 2.90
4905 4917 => 3.37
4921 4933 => 2.96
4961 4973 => 3.19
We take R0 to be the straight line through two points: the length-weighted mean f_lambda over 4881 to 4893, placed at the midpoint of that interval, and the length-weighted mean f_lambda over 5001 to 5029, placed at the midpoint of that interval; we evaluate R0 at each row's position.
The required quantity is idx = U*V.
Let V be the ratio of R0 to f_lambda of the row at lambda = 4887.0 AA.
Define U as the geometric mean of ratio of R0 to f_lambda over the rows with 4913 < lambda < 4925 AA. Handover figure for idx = 1.08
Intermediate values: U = 1.04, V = 1.04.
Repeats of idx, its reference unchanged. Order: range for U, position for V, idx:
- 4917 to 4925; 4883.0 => 1.18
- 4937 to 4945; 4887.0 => 1.05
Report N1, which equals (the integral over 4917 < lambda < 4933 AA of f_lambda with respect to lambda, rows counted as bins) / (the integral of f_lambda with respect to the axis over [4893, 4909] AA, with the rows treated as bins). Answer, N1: 0.94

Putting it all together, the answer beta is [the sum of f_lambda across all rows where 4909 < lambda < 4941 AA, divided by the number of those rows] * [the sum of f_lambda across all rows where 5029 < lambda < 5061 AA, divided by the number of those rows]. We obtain 9.42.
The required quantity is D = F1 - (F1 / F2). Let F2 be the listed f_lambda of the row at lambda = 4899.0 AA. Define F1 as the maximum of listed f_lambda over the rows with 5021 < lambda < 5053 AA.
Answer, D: 2.30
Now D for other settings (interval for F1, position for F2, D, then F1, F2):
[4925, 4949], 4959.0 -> 2.40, 3.418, 3.37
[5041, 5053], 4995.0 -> 2.27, 3.285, 3.222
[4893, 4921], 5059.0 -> 2.32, 3.416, 3.118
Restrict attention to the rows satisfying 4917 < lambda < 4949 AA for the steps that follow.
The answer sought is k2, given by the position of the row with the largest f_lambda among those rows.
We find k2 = 4947.0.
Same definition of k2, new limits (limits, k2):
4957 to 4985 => 4959.0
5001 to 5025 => 5007.0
